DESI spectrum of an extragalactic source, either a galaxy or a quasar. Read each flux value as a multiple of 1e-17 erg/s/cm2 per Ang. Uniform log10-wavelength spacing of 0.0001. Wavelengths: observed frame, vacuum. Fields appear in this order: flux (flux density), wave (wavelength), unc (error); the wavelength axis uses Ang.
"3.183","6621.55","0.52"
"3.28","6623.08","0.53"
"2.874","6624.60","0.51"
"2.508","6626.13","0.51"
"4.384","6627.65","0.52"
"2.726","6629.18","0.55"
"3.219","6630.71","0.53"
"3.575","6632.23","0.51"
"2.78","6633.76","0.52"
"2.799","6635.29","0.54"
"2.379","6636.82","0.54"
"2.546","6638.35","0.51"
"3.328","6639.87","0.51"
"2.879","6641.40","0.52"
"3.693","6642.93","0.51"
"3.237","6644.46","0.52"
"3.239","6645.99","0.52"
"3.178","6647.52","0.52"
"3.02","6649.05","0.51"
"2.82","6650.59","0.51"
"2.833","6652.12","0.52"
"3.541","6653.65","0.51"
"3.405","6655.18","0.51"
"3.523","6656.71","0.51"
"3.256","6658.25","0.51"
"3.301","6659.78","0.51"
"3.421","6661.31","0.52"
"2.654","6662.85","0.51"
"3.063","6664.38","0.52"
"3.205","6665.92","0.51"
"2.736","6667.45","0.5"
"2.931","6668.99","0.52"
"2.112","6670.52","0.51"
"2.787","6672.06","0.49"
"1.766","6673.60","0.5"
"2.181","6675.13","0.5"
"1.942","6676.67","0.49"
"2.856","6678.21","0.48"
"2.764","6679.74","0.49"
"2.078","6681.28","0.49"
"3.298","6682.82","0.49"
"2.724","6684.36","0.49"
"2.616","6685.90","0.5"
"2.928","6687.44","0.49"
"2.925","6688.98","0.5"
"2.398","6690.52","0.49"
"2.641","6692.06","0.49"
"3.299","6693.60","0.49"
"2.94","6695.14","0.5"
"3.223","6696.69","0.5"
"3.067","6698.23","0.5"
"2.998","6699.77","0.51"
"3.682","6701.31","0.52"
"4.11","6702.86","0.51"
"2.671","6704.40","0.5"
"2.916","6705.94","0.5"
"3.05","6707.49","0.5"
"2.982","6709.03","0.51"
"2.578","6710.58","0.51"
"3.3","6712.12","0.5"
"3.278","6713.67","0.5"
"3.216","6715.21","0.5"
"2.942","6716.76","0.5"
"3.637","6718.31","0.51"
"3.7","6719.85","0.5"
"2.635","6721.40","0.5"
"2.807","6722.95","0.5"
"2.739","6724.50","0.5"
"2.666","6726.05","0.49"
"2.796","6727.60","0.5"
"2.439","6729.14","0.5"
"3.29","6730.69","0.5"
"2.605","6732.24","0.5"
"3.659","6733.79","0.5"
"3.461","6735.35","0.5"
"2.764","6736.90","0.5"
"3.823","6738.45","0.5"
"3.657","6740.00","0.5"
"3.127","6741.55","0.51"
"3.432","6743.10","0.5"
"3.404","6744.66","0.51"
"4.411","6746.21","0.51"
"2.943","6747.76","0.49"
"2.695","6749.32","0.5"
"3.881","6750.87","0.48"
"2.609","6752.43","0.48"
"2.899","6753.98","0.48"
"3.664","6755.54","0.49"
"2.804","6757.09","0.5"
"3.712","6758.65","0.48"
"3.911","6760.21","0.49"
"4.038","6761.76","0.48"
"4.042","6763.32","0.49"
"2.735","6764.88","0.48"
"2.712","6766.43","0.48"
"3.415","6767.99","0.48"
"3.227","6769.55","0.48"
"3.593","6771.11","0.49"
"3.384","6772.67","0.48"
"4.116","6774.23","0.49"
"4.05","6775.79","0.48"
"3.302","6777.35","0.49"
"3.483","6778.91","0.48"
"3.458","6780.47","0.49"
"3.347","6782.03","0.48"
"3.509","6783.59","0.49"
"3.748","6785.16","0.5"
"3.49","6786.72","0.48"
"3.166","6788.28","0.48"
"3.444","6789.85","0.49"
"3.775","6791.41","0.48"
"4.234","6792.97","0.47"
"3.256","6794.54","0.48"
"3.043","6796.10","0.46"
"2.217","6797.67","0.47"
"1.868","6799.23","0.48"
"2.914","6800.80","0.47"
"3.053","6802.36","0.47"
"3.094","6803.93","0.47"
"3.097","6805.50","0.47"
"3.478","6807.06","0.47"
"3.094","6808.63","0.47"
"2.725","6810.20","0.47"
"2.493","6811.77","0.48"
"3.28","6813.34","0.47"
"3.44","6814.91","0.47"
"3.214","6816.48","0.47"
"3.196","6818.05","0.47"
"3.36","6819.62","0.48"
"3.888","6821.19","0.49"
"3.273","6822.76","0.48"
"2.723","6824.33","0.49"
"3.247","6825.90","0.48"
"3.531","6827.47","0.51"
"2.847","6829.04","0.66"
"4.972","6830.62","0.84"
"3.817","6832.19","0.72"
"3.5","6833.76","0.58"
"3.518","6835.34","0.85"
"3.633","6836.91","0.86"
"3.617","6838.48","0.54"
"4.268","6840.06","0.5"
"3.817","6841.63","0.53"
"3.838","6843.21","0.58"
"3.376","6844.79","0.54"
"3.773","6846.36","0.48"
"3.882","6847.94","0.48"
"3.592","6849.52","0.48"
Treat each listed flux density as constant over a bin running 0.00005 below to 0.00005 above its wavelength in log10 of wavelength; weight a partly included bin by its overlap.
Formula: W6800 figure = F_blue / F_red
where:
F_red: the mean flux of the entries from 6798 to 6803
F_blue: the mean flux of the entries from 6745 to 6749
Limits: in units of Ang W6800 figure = 1.4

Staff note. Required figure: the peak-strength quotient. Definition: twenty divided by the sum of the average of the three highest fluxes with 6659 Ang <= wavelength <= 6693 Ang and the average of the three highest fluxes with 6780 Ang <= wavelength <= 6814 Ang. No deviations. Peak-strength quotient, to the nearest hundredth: 2.76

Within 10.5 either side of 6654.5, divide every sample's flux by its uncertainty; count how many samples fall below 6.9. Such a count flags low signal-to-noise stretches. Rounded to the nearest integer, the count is 12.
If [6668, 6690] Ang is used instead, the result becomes 14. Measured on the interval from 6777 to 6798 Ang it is 5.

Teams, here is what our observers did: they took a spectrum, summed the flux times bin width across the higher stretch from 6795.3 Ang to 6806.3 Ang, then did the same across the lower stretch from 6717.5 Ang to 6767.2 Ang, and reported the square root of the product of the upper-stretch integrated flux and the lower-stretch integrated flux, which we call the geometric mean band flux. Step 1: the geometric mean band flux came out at 70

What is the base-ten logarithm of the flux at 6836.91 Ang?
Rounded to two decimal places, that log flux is 0.56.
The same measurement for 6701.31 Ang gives 0.57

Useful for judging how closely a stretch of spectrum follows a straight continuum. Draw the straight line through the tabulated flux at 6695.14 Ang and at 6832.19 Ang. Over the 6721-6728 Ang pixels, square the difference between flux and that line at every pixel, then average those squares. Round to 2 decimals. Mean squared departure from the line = 0.16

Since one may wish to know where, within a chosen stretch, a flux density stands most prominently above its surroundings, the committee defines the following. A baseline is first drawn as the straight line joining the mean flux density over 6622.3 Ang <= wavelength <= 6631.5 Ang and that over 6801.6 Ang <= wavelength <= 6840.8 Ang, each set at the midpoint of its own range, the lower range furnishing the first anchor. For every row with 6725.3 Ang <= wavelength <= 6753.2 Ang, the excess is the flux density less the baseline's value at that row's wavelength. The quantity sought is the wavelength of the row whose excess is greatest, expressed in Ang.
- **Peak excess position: 6746.21 Ang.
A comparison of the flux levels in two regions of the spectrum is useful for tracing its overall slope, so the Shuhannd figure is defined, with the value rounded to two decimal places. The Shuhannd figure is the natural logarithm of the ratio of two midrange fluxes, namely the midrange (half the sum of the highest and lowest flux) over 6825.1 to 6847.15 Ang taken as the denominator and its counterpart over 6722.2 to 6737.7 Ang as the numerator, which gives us -0.25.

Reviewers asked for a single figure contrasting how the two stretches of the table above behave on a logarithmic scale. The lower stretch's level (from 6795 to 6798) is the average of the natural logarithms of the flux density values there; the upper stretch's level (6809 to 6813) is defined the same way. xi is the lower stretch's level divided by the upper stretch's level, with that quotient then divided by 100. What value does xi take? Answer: 0.0100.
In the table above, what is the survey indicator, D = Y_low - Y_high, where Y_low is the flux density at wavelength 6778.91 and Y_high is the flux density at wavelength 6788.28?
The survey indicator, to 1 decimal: 0.3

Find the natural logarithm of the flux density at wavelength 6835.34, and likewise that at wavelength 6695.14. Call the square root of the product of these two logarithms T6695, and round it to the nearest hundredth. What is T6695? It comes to 1.16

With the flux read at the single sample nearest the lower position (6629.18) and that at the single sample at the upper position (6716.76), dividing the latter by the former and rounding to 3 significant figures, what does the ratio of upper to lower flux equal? 1.08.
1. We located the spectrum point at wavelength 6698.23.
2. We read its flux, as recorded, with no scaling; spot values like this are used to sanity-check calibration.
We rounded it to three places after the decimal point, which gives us 3.067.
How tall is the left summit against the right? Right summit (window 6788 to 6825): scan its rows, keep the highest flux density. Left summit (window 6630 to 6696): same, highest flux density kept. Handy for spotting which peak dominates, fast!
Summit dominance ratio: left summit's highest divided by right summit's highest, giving 0.87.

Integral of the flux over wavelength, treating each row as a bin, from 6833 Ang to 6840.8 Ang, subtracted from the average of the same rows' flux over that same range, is -25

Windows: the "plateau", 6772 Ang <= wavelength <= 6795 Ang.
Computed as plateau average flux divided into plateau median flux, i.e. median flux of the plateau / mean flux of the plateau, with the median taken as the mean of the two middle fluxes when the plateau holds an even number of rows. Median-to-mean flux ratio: 0.97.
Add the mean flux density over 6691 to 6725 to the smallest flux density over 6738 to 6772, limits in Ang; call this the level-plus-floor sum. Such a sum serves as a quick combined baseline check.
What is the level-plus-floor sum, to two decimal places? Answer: 5.72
